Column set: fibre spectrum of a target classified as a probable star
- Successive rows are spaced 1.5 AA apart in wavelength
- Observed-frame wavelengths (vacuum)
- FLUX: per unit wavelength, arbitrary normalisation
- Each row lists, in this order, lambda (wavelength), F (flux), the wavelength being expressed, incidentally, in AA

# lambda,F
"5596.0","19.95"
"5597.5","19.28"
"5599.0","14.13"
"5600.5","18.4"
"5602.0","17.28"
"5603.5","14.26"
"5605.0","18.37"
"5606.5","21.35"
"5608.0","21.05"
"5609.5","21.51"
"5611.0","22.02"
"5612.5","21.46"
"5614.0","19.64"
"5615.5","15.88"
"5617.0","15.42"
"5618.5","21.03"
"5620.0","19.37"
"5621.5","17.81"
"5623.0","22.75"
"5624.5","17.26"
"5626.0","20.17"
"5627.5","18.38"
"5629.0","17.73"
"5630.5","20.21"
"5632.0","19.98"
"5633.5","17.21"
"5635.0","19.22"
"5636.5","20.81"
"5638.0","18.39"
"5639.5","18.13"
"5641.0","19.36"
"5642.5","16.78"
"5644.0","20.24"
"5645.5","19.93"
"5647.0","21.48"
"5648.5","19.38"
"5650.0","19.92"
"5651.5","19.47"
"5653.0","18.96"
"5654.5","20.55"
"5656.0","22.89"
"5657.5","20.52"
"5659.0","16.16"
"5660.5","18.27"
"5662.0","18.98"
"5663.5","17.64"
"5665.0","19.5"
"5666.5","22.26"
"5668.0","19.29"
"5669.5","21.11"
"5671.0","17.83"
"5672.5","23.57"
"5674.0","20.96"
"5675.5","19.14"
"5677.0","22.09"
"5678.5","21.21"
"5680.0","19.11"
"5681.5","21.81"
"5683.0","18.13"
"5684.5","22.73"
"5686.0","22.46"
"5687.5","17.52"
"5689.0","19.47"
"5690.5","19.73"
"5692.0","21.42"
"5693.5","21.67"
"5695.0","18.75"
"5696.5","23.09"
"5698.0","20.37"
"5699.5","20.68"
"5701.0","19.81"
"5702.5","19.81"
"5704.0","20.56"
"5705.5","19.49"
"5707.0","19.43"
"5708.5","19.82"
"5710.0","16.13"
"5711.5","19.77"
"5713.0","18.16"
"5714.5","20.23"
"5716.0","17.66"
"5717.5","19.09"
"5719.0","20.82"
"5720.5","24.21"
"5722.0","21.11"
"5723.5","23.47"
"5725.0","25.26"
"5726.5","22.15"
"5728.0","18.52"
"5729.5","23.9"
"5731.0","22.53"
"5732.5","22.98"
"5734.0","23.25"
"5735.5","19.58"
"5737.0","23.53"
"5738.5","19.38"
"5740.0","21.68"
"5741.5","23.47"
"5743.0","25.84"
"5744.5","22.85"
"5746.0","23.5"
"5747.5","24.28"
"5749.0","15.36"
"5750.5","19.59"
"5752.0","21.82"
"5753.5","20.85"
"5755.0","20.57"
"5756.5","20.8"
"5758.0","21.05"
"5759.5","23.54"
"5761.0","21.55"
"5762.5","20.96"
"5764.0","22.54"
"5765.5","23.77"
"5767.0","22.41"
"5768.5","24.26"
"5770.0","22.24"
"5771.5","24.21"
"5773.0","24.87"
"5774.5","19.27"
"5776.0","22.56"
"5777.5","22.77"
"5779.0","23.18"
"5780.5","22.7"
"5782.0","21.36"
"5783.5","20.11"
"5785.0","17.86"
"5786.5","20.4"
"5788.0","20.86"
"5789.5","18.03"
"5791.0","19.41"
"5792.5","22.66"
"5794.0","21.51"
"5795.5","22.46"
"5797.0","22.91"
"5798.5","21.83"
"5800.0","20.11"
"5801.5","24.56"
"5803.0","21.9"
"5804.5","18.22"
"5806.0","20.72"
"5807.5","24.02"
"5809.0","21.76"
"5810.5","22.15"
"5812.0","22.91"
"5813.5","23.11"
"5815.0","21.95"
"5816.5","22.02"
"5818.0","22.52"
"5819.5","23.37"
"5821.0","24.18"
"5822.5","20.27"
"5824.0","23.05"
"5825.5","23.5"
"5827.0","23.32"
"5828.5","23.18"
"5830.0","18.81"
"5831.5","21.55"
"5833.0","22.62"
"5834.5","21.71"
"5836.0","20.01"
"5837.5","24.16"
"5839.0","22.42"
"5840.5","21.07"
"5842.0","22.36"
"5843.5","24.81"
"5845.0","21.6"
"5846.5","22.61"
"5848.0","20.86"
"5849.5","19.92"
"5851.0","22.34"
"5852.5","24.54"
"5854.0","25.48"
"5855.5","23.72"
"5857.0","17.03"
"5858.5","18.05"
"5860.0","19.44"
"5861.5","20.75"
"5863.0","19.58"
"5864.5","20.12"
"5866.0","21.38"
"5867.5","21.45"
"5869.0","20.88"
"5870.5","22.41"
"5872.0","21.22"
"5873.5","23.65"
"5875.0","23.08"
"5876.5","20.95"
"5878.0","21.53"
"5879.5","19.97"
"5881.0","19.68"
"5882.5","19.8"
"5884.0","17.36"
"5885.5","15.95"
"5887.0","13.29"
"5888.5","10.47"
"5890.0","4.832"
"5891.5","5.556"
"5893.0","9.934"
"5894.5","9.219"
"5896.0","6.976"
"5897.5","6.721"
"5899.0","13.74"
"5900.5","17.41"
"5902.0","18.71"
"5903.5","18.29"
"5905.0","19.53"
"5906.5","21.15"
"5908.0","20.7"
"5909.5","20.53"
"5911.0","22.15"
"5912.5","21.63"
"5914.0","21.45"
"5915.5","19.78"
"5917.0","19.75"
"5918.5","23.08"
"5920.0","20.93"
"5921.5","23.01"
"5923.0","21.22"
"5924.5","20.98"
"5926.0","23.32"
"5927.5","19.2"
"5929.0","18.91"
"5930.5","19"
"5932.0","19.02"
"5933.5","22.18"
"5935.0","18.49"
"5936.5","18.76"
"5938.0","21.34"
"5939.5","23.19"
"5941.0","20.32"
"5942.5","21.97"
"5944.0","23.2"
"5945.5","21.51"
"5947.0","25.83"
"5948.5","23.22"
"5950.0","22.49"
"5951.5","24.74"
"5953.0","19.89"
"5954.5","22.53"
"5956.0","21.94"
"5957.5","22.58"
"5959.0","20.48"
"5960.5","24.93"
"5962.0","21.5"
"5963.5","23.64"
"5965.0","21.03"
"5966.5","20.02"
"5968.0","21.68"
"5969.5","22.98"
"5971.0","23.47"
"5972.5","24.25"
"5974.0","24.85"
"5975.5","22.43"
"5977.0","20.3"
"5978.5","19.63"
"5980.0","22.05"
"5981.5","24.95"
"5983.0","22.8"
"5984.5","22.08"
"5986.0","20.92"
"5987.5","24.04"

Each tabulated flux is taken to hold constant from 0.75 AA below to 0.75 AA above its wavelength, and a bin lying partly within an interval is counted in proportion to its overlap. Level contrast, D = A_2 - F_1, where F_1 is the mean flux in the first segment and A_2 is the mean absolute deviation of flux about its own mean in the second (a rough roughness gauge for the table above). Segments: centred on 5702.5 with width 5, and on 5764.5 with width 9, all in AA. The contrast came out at -19.1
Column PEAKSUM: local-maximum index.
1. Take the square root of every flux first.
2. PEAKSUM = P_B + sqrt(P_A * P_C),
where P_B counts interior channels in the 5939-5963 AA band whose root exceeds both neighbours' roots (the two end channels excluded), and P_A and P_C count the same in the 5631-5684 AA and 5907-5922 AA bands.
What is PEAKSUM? 11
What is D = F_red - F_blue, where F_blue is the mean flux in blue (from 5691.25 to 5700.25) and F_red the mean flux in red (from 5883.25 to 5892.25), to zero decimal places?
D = -10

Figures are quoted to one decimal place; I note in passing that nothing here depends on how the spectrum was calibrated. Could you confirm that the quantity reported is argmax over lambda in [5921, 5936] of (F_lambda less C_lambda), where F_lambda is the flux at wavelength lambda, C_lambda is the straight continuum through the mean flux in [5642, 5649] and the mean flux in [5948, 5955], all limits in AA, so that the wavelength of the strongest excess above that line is 5926.0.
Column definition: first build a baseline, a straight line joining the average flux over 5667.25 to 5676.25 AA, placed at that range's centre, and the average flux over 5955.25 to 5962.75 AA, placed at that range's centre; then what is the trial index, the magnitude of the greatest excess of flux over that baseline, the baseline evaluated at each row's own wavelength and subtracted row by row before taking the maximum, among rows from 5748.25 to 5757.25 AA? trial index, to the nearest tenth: 1.0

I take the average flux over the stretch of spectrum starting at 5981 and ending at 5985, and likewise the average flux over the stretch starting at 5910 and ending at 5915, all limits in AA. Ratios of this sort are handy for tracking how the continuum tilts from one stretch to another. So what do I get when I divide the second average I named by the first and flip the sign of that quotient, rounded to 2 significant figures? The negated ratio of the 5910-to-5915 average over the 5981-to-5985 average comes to -0.93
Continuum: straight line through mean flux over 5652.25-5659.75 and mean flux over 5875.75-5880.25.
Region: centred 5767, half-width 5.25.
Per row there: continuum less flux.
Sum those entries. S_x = -18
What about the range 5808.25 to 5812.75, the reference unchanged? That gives -5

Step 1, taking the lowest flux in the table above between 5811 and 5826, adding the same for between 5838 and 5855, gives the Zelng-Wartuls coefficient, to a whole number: 40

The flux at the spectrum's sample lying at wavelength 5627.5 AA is 18.38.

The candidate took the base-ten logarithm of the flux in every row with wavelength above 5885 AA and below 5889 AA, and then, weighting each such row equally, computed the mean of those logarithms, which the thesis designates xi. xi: 1.12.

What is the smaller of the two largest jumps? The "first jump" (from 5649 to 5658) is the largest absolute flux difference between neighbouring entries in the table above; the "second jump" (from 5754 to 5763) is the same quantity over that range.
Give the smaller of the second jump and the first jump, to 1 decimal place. 2.4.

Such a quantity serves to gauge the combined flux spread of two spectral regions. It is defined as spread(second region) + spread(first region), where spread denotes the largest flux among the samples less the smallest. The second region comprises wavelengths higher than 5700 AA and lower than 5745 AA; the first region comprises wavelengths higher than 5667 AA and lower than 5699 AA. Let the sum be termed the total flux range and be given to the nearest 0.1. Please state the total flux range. 15.8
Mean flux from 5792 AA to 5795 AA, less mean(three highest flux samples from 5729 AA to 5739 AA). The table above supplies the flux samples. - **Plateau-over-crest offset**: -1.5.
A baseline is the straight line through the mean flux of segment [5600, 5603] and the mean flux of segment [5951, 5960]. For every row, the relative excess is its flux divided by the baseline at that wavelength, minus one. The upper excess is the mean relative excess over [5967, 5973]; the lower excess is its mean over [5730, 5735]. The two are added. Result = 0.22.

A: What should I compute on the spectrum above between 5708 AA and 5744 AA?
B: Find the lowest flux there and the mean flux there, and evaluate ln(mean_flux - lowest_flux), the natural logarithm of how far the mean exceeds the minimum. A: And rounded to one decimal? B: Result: 1.7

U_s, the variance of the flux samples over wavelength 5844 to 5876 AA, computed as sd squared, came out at 4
